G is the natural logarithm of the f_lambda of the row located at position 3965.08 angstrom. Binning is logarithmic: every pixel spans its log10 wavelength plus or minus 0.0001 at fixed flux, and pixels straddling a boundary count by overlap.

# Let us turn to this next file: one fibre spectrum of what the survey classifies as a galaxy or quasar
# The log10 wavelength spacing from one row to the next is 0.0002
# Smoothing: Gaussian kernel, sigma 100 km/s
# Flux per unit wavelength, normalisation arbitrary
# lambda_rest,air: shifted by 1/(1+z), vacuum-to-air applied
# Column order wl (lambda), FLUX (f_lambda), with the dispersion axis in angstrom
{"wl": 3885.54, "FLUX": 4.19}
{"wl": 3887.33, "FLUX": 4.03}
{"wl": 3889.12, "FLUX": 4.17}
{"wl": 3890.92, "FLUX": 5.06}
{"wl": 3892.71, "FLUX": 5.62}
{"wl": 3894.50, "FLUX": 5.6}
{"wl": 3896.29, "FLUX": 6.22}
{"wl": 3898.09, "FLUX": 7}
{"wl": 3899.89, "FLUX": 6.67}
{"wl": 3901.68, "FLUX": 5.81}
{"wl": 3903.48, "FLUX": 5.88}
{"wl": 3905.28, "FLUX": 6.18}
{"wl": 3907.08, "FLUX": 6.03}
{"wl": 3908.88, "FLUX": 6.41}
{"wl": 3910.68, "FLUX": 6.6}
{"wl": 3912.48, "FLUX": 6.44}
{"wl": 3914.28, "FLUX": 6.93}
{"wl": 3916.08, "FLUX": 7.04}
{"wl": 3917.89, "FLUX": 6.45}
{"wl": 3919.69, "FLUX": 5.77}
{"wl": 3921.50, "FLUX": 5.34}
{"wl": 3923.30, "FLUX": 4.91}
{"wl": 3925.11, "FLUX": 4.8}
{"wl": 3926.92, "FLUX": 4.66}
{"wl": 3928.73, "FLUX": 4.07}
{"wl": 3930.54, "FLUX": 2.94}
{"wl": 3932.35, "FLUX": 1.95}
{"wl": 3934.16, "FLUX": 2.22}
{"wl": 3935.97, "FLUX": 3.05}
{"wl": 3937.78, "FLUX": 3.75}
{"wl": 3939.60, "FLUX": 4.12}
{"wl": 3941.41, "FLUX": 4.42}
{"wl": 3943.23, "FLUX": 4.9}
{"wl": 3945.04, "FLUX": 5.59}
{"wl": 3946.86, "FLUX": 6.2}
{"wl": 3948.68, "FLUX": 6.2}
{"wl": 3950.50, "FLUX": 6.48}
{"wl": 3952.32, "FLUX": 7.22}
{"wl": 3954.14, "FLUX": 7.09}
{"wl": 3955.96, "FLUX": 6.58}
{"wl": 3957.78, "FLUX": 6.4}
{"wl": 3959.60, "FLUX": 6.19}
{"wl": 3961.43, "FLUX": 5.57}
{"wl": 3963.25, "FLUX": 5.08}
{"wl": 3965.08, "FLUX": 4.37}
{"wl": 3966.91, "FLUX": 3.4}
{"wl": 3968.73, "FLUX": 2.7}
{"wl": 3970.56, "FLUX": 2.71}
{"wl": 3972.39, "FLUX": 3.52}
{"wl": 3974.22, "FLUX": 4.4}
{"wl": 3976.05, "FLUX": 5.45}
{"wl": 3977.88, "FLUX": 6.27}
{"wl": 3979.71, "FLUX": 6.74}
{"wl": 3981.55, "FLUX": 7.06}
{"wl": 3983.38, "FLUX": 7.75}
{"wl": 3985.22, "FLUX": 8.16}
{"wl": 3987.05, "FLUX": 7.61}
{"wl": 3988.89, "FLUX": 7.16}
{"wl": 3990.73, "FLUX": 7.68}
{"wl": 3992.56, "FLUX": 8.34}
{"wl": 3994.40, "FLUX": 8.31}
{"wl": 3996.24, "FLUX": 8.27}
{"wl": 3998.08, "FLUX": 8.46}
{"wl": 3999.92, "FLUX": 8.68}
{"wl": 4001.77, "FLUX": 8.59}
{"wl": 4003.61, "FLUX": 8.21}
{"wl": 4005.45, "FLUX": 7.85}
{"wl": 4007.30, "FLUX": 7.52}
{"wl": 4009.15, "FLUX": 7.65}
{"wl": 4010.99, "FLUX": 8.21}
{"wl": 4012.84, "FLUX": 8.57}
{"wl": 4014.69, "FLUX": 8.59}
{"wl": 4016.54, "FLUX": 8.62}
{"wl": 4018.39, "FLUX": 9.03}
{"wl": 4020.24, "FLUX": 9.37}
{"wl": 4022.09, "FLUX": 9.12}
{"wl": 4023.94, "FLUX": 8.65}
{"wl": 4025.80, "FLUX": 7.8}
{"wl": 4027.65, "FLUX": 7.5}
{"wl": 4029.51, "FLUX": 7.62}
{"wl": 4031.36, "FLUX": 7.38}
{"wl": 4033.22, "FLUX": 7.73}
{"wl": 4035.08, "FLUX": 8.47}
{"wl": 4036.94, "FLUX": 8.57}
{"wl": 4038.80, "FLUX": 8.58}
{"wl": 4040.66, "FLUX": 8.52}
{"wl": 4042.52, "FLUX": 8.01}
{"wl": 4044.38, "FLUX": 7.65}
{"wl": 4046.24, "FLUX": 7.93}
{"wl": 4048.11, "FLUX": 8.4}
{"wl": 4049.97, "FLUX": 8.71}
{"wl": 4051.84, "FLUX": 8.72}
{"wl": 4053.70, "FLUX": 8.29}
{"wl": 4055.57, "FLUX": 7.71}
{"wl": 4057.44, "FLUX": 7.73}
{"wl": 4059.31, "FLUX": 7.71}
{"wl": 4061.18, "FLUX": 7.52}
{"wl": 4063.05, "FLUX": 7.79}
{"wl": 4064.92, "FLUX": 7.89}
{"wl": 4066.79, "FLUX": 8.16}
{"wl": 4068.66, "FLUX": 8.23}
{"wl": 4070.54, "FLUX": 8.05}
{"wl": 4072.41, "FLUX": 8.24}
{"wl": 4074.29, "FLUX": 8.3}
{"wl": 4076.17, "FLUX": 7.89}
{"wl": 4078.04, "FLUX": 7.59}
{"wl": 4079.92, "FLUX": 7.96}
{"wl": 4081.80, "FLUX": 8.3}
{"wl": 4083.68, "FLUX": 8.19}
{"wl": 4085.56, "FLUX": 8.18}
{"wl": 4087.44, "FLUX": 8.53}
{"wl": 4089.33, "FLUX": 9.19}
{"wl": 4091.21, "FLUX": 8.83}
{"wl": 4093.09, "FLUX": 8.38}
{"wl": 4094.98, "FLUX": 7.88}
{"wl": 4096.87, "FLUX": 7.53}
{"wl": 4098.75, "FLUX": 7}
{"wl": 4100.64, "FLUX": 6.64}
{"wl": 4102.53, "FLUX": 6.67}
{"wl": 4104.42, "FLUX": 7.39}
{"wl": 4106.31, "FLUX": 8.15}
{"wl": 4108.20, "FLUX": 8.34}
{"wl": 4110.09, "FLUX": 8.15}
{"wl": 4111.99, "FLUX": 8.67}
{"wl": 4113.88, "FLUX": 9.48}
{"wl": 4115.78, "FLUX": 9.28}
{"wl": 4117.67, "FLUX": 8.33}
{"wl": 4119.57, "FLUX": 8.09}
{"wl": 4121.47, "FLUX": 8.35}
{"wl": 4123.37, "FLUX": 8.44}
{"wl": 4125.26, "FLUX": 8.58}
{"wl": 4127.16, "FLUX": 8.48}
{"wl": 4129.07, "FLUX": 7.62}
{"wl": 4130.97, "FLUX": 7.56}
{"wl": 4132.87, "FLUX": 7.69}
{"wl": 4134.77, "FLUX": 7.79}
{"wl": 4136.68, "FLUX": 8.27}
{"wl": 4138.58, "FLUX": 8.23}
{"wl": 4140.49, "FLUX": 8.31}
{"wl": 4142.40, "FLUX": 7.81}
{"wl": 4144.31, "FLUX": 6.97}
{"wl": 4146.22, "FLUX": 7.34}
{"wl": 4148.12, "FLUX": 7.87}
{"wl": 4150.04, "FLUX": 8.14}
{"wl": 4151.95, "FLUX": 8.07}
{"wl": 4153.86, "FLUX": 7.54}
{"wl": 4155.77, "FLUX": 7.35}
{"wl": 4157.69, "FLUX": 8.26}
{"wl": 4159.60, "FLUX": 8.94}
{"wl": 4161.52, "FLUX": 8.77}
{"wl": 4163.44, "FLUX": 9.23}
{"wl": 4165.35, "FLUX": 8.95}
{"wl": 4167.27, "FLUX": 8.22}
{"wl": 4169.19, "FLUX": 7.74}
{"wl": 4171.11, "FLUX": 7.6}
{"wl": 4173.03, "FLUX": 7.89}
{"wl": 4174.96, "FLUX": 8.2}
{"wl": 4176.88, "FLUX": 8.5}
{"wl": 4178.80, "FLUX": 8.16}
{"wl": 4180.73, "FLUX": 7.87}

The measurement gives 1.5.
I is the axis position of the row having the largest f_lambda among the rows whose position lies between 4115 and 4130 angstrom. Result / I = 4115.78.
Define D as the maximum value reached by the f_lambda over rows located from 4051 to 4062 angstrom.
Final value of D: 8.72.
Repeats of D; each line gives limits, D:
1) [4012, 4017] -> 8.62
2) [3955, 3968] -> 6.58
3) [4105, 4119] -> 9.48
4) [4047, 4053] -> 8.72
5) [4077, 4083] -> 8.3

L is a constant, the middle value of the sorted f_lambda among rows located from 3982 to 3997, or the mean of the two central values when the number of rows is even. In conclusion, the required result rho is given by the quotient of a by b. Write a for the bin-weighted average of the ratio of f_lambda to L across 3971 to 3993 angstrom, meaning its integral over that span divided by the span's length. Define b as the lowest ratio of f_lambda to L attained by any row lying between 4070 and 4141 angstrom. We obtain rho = 0.99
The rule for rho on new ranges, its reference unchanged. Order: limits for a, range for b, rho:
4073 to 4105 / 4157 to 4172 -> 1.04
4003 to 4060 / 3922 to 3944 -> 4.21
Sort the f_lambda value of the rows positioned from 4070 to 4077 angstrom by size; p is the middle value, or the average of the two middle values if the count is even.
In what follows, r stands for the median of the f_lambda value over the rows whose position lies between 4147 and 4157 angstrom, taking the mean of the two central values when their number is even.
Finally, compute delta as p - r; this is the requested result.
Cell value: 0.3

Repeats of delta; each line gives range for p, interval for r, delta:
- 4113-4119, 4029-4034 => 1.7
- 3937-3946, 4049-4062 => -3.3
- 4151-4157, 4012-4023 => -1.3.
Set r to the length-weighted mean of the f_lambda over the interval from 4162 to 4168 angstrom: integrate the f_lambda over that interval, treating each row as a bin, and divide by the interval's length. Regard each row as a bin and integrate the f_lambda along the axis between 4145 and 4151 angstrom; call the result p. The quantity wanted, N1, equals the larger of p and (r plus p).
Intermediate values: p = 46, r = 8.8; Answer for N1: 55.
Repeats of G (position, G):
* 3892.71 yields 1.7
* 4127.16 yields 2.1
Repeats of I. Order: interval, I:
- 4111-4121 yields 4113.88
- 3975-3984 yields 3983.38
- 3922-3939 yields 3923.30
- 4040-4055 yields 4051.84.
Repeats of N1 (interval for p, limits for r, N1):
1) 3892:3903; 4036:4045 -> 76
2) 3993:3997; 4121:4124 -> 42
